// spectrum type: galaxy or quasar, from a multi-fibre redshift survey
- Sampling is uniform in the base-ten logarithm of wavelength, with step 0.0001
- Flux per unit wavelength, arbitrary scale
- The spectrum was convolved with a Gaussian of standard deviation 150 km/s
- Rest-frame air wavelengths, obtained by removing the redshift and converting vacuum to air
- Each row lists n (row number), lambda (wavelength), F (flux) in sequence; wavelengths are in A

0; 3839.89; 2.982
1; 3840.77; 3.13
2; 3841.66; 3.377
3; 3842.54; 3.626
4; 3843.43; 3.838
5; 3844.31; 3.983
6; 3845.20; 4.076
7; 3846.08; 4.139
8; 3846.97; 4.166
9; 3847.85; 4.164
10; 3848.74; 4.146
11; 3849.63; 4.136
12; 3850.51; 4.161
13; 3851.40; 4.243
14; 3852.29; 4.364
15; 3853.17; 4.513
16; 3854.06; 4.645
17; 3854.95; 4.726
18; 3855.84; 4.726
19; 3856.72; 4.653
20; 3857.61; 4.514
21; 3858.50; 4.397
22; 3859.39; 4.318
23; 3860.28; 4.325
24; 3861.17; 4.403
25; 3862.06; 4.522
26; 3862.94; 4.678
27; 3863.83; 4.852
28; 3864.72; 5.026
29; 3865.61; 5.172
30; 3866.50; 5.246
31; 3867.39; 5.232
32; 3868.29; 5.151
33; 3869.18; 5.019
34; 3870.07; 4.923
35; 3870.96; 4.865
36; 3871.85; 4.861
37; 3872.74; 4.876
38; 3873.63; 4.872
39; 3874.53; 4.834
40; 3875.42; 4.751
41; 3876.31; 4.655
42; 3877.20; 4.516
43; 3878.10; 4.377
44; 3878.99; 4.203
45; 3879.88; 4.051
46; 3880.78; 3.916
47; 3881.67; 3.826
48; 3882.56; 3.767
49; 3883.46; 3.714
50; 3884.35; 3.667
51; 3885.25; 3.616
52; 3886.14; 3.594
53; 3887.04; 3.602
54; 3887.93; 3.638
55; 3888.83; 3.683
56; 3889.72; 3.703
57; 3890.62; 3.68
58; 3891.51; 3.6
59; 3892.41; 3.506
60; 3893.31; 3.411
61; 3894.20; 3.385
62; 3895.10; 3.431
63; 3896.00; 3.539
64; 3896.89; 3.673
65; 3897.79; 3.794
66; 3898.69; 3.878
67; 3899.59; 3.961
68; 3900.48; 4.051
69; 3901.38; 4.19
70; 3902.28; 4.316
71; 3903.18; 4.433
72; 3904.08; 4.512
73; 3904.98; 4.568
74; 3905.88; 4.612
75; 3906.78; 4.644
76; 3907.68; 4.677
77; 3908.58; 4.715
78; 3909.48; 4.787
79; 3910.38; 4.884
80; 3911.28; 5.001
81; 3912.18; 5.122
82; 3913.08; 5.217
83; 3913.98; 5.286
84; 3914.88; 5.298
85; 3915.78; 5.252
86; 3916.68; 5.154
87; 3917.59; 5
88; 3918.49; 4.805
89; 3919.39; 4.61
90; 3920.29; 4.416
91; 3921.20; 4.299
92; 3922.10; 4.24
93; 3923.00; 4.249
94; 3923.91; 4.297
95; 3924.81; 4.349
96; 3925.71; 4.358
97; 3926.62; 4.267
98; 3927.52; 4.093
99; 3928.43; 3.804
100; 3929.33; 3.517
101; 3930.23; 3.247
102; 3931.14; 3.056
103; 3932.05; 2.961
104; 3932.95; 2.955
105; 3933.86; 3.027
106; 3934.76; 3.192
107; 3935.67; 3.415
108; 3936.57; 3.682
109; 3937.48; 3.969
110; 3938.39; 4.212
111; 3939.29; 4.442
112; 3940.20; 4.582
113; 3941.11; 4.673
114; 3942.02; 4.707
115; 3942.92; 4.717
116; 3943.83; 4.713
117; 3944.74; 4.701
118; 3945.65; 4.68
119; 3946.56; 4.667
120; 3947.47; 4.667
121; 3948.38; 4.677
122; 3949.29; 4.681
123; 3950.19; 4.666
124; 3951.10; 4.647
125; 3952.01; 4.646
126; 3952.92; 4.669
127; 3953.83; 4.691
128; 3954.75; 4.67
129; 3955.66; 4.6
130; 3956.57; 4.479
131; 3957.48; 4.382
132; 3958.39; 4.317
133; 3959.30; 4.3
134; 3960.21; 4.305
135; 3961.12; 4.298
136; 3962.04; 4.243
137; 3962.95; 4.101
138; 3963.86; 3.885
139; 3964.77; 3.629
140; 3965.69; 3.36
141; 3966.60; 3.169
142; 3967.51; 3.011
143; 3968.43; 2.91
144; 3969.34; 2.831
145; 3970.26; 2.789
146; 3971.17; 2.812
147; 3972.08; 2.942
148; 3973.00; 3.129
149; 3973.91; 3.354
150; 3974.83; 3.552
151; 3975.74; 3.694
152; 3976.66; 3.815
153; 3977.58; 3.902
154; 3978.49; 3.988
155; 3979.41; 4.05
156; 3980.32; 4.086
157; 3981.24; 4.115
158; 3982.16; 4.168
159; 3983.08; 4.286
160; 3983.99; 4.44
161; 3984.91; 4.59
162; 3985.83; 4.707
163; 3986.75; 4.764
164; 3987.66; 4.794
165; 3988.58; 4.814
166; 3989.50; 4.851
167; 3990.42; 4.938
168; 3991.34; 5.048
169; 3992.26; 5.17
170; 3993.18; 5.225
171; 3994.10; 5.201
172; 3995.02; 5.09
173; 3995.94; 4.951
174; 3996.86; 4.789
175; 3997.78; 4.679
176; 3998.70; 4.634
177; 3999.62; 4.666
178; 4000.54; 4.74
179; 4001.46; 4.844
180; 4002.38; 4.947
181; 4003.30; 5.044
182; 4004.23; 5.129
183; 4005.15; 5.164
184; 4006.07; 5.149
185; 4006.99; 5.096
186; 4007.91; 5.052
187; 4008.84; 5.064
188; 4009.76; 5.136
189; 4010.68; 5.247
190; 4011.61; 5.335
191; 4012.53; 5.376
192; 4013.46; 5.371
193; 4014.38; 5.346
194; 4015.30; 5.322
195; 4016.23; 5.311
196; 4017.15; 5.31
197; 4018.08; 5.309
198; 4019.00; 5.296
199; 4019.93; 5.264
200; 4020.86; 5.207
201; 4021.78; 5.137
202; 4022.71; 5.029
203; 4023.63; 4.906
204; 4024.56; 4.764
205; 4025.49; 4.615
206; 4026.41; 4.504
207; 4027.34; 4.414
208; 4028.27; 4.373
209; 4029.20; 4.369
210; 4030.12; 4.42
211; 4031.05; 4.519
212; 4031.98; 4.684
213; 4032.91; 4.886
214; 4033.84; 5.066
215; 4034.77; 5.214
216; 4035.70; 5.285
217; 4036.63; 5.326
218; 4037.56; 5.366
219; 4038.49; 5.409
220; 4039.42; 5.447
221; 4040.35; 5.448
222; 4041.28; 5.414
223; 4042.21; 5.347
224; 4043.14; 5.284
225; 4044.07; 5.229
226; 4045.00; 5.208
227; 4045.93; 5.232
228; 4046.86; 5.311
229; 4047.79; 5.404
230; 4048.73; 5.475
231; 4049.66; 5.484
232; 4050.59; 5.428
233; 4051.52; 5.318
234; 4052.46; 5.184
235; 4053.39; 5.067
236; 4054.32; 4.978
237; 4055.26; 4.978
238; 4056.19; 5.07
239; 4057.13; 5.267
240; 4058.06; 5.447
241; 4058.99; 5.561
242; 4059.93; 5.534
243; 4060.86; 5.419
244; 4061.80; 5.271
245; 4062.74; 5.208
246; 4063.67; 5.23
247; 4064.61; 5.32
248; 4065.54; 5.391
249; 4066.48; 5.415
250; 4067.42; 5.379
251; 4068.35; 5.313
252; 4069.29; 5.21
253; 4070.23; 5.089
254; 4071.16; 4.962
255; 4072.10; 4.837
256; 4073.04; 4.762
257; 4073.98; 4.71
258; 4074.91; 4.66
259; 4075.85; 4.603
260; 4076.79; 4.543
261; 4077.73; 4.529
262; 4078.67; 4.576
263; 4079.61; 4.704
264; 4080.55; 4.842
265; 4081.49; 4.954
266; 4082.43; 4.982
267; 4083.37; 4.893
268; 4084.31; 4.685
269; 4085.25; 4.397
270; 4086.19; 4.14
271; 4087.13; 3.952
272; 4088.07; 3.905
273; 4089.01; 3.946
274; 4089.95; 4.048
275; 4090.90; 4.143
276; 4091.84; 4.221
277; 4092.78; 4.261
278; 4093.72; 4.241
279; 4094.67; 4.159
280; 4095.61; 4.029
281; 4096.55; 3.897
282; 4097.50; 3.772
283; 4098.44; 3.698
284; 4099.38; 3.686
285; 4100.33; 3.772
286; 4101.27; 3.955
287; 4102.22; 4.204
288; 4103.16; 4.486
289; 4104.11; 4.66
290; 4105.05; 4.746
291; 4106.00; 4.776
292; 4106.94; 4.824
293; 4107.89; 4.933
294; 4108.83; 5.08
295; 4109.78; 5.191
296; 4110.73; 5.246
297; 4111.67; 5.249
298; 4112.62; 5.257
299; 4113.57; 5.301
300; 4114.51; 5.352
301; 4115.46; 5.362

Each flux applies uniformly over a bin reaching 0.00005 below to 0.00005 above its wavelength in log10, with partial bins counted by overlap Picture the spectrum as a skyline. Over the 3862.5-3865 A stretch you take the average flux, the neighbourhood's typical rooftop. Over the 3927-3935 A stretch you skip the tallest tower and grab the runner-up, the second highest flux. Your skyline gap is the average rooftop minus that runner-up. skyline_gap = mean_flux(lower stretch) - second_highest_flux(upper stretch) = 1.0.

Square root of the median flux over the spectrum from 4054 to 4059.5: 2.27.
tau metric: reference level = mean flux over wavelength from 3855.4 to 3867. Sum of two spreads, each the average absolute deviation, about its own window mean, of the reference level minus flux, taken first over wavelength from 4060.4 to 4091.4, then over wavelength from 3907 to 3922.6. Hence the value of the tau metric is 0.66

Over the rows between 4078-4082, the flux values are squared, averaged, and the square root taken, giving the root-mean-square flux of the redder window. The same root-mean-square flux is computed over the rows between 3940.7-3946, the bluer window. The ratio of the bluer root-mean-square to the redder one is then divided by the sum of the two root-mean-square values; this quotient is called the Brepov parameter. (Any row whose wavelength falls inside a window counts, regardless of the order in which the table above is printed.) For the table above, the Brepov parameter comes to 0.104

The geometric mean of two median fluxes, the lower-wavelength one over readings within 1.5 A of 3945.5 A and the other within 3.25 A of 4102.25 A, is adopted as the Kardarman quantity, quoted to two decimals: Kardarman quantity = 4.44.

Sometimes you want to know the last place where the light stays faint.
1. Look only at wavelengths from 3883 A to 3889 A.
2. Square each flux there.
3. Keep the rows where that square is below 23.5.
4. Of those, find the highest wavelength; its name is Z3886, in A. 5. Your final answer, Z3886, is 3888.83 A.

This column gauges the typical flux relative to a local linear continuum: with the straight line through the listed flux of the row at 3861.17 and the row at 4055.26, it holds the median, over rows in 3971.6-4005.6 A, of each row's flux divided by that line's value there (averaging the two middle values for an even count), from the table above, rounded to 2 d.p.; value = 0.98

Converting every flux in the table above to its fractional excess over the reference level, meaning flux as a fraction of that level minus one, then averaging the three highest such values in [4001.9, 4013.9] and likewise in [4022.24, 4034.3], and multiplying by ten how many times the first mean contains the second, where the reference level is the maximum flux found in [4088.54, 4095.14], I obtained 15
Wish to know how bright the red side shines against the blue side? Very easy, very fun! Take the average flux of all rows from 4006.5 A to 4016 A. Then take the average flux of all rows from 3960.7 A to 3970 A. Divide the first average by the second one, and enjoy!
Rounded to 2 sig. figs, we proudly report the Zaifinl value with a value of 1.5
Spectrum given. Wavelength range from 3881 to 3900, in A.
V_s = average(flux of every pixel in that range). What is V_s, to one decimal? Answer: 3.7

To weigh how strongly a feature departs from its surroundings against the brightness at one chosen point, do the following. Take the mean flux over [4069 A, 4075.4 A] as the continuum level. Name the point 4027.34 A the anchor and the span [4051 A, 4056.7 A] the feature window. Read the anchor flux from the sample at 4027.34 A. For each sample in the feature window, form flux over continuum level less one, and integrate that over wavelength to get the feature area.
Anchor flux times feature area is 1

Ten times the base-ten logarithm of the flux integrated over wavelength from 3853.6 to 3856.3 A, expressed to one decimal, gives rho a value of 11.0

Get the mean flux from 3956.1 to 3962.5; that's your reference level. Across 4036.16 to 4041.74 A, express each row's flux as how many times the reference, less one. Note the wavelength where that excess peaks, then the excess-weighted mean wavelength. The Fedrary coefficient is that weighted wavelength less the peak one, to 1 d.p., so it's -1.3 A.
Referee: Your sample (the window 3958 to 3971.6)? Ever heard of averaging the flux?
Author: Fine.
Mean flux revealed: 3.60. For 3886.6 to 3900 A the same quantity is 3.63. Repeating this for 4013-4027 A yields 5.11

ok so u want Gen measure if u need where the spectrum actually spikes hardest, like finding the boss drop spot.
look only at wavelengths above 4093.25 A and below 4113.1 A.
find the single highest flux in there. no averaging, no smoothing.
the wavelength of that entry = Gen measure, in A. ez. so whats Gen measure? 4112.62 A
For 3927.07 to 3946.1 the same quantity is 3942.92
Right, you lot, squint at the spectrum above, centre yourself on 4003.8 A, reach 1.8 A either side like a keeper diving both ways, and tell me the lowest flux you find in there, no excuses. 4.947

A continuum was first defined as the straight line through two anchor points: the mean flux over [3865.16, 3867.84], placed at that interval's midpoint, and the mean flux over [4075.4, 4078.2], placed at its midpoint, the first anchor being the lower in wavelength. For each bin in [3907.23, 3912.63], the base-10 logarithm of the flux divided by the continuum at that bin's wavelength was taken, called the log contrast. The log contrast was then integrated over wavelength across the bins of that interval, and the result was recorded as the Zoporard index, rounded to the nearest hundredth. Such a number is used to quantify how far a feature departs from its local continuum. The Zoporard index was -0.10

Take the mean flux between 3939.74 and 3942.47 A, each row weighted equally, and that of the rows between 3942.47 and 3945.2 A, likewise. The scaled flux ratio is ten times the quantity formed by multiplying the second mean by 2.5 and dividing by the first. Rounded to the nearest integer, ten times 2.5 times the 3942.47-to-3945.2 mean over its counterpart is 25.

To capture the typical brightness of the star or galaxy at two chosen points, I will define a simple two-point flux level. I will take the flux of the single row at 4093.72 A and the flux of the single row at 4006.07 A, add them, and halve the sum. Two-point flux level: 4.7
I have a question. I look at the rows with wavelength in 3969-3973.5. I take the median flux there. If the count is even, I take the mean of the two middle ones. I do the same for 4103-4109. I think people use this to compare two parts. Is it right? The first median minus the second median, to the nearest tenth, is -1.9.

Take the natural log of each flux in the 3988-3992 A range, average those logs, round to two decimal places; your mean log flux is 1.59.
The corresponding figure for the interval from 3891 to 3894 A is 1.25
